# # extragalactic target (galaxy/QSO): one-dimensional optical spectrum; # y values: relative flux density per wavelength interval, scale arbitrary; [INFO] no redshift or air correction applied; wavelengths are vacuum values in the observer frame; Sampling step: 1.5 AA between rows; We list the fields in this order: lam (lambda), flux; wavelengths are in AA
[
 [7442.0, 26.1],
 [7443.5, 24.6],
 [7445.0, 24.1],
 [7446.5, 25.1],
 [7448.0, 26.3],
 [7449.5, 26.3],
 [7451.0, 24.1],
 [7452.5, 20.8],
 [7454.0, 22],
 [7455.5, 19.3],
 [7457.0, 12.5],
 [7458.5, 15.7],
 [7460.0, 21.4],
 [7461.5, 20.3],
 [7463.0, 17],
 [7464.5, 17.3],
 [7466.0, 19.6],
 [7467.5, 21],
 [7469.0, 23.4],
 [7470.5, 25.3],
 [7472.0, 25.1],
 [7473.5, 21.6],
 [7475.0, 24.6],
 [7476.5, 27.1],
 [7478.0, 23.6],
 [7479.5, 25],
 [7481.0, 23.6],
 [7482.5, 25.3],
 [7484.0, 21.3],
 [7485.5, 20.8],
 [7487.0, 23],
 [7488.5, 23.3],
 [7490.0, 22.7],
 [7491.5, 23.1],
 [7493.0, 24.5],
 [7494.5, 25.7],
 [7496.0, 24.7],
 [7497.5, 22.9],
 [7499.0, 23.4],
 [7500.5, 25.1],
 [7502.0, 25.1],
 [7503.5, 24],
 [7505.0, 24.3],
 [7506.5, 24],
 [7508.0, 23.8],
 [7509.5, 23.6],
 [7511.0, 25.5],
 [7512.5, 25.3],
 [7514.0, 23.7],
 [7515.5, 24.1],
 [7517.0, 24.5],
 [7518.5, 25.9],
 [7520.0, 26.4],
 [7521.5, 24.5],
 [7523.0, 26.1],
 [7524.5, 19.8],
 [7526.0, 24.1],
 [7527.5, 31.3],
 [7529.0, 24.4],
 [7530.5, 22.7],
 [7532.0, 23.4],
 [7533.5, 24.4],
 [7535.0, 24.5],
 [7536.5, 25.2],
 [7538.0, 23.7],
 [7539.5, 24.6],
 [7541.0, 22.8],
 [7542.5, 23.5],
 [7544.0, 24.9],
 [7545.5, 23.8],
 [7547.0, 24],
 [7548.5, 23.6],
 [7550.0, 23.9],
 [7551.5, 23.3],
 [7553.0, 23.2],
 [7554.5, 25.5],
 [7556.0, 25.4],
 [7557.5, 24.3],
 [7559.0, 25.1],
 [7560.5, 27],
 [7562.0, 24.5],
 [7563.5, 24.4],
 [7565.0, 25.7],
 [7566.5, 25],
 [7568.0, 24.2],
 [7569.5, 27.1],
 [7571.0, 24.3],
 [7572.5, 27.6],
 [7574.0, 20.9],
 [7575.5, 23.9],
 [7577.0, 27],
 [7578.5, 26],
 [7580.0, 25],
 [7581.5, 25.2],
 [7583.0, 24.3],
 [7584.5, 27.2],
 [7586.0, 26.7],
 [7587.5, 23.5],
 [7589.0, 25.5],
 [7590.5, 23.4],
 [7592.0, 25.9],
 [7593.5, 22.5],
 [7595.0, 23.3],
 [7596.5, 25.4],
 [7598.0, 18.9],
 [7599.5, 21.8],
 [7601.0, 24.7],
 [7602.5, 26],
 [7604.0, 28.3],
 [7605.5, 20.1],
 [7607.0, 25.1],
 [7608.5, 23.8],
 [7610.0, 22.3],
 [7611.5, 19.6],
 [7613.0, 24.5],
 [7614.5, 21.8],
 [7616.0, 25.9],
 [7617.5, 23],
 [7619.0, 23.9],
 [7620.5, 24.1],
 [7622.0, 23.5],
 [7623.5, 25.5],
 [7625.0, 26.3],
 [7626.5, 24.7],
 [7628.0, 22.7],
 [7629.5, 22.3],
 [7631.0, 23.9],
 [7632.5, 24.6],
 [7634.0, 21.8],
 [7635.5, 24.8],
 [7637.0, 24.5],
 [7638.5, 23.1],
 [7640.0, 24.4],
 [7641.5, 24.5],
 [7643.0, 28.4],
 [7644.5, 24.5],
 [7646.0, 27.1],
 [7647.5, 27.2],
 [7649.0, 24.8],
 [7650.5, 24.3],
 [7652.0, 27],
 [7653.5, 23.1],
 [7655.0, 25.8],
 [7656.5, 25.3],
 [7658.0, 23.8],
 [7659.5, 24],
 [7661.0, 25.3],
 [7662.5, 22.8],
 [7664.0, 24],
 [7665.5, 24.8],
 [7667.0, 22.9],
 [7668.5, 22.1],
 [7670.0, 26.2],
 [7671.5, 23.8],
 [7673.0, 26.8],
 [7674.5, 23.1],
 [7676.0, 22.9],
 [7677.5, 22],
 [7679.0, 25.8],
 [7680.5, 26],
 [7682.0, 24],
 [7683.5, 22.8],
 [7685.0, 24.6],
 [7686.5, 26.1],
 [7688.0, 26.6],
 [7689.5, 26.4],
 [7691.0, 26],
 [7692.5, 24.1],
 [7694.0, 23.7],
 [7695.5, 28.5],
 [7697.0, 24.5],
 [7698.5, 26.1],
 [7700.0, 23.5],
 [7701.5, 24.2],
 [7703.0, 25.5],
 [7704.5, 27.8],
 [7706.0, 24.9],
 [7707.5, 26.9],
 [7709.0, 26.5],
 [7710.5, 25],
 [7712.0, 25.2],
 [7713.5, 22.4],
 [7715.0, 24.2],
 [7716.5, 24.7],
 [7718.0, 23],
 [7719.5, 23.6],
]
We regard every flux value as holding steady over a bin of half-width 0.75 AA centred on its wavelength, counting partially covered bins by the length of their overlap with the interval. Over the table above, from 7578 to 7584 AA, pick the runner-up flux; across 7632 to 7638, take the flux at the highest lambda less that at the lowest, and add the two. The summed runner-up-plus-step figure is 25.1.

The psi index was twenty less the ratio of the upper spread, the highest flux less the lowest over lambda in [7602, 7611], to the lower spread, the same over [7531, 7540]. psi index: 15.4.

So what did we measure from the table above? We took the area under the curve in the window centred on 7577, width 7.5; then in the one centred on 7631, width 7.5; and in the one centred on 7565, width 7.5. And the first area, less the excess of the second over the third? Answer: 197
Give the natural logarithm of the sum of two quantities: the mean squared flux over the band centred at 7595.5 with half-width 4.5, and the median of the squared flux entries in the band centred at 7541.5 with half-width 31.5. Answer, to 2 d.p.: 7.03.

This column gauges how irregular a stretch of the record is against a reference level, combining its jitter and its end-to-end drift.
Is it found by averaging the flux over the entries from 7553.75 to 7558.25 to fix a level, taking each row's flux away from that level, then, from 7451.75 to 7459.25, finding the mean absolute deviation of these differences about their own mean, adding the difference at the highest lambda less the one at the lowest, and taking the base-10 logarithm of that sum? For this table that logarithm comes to 0.9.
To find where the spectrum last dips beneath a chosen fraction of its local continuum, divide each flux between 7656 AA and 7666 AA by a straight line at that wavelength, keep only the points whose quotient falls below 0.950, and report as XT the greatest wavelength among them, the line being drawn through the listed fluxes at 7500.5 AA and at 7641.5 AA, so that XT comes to 7662.5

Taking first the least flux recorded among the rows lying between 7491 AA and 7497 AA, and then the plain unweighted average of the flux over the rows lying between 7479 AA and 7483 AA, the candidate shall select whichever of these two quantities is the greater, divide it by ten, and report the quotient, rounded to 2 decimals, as 2.46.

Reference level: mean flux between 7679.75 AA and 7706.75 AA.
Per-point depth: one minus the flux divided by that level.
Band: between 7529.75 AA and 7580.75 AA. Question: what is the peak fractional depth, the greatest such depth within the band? 0.17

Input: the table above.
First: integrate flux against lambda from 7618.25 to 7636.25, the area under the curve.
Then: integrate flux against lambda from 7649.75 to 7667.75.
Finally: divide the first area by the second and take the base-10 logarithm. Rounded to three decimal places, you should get -0.007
